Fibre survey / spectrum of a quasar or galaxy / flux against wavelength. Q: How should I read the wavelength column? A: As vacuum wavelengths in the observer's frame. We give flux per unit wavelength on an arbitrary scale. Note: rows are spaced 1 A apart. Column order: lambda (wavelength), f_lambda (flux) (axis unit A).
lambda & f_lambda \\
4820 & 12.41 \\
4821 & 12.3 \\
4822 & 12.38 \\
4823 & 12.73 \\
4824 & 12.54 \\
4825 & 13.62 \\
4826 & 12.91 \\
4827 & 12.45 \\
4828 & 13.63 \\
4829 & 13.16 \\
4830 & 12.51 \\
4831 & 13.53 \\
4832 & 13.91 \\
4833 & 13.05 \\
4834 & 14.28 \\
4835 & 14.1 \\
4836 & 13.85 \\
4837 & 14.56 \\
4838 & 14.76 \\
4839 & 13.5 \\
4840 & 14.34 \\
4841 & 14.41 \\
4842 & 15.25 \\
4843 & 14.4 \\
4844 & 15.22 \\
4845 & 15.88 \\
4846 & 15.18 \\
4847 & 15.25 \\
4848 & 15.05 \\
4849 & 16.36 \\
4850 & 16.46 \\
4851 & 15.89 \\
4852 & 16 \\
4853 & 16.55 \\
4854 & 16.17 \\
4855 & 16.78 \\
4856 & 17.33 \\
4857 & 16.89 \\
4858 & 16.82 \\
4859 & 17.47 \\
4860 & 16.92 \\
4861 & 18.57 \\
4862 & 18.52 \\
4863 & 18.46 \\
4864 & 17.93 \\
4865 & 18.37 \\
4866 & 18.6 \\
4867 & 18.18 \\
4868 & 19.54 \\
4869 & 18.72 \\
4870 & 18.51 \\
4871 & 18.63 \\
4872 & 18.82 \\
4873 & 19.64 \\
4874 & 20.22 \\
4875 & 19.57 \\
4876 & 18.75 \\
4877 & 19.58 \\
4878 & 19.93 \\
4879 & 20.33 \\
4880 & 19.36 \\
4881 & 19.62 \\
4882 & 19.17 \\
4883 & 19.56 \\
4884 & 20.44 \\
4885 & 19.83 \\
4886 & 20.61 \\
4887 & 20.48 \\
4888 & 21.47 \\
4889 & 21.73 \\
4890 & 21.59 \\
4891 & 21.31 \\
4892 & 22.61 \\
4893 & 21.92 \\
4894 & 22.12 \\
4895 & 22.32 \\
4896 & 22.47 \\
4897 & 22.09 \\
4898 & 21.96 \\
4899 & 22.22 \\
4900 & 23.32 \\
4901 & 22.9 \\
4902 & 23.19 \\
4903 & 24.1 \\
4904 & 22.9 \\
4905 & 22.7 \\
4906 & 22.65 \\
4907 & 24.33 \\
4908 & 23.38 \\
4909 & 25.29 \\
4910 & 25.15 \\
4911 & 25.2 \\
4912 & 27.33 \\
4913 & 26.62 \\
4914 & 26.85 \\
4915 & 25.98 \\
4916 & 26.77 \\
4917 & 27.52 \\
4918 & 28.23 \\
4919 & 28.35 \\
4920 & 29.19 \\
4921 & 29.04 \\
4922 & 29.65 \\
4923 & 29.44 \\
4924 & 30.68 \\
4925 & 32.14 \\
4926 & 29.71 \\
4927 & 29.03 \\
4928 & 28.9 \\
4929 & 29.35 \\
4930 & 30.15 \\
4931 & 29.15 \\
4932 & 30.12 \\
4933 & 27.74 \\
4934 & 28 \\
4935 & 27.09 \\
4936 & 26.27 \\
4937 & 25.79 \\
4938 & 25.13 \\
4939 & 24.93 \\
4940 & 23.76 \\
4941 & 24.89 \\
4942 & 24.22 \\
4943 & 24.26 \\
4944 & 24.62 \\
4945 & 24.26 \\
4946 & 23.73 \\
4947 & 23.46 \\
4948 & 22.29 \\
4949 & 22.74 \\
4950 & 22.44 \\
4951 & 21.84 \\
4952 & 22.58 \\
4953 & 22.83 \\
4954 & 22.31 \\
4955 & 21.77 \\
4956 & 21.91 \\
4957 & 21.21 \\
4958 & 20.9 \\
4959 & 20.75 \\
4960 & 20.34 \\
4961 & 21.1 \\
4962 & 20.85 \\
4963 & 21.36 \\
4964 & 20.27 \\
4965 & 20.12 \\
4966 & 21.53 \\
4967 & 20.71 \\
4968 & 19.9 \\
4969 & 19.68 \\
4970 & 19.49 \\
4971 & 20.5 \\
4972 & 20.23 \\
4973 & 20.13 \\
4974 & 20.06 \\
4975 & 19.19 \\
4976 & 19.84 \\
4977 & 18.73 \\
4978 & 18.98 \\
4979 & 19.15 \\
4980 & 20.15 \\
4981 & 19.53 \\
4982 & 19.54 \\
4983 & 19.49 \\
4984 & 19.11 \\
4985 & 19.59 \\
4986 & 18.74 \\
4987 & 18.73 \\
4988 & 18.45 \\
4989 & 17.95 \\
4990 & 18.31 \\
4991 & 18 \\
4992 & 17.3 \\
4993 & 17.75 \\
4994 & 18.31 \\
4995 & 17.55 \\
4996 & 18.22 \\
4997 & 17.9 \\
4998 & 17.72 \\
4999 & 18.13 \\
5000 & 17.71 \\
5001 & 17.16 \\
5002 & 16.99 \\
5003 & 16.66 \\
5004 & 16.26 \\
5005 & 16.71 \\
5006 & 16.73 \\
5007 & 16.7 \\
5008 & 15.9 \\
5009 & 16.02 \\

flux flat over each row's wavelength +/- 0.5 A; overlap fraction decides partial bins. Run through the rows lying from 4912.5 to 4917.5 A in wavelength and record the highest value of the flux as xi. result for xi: 27.52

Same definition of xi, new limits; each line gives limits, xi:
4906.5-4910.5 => 25.29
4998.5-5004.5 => 18.13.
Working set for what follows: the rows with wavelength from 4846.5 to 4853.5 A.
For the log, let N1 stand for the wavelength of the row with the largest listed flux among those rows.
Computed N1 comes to 4853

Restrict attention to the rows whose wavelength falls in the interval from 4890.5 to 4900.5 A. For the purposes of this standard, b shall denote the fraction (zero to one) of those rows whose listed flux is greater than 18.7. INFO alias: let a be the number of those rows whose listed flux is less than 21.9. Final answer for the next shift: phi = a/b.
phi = 1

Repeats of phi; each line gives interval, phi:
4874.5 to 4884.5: 10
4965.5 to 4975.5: 10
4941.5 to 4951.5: 1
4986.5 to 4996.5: 100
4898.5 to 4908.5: 0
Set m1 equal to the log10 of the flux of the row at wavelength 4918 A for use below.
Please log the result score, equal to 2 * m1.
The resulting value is 2.90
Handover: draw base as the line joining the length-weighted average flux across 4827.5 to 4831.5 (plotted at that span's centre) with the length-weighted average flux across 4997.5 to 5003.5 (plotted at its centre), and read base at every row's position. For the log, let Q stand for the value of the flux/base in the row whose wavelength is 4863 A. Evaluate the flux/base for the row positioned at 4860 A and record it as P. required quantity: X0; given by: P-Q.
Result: -0.1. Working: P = 1.21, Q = 1.3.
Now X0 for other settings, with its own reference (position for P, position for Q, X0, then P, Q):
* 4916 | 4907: 0.1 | 1.75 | 1.6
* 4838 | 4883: -0.2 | 1.10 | 1.3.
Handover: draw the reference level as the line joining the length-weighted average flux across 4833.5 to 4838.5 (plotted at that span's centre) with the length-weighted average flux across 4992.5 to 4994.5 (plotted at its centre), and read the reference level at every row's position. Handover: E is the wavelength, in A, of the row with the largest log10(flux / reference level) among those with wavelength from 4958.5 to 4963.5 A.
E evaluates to 4963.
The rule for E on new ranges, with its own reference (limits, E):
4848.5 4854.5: 4853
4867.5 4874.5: 4874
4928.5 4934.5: 4930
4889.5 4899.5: 4892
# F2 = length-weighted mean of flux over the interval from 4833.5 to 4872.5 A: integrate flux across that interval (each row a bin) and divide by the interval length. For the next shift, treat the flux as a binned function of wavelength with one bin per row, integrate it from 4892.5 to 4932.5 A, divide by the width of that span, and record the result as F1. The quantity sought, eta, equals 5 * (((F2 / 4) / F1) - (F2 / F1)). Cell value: -2.4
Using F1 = 26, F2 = 16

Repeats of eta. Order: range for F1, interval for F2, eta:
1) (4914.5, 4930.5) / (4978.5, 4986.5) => -2.5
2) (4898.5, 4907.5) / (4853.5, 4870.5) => -2.9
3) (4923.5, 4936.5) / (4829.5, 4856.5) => -1.9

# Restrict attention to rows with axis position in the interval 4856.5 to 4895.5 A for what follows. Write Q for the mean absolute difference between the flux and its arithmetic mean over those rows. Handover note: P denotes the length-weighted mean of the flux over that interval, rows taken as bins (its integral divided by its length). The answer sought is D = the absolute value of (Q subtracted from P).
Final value 18.4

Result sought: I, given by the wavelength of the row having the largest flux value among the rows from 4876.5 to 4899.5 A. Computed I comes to 4892 A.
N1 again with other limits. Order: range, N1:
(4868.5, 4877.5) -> 4874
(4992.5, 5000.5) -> 4994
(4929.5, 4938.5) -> 4930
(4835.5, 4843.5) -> 4842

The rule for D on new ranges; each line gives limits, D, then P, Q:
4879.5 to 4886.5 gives 19.4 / 19.8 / 0.42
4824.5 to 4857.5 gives 13.6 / 14.8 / 1.14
